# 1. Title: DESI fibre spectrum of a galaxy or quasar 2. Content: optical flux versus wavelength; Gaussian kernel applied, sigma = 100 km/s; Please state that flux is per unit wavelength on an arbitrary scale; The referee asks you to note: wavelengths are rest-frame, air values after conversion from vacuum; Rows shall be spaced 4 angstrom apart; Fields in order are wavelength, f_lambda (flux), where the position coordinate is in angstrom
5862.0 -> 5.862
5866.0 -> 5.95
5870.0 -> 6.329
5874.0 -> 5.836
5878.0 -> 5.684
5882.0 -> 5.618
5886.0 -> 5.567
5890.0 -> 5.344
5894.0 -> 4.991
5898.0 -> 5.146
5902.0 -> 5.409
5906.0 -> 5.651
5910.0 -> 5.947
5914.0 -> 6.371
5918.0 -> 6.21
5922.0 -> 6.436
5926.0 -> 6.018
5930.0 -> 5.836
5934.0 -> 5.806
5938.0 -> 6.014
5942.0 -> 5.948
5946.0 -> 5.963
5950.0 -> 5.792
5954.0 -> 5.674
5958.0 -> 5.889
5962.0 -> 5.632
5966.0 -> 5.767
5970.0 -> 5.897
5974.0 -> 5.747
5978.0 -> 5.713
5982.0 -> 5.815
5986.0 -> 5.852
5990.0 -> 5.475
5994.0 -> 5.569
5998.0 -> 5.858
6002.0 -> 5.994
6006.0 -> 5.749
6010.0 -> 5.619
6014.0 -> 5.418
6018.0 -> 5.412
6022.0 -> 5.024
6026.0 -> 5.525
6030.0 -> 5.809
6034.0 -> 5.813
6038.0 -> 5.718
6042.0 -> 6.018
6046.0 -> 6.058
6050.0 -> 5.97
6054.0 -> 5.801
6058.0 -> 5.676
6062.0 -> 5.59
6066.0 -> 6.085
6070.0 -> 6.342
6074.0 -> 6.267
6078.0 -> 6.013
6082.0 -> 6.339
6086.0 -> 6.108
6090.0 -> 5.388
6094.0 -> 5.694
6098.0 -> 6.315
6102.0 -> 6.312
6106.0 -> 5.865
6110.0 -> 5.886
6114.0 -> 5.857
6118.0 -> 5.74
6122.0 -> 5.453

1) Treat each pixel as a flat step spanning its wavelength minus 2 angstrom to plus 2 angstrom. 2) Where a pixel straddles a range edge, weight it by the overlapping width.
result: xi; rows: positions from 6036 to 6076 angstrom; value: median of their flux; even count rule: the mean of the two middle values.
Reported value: 5.99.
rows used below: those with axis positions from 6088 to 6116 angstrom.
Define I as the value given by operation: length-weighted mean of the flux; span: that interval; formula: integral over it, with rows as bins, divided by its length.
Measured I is 5.90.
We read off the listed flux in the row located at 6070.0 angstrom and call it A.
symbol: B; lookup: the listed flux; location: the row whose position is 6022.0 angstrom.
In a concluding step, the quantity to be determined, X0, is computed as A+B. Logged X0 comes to 11.4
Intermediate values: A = 6.342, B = 5.024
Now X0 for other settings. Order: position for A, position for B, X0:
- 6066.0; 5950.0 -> 11.9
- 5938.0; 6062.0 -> 11.6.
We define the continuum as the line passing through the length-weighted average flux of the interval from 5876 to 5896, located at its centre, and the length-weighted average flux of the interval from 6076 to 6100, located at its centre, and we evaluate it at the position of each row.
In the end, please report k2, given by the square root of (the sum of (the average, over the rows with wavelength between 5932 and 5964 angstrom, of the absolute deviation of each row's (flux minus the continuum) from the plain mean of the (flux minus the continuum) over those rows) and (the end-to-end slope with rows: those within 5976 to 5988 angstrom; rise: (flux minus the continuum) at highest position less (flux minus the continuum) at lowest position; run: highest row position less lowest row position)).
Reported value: 0.37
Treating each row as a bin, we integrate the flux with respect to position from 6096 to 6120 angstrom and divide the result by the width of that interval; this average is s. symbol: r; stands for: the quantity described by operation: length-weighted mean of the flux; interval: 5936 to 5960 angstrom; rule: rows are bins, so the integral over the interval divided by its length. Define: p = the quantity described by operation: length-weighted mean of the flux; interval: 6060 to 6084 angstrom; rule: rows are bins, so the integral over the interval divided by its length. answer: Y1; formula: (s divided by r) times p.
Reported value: 6.23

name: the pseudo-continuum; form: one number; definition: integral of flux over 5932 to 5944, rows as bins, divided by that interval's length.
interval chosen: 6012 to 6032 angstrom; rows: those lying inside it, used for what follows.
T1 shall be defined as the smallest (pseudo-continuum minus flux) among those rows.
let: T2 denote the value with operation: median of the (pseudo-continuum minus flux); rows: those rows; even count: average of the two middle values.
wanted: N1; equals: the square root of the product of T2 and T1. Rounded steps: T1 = 0.1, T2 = 0.5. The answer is 0.2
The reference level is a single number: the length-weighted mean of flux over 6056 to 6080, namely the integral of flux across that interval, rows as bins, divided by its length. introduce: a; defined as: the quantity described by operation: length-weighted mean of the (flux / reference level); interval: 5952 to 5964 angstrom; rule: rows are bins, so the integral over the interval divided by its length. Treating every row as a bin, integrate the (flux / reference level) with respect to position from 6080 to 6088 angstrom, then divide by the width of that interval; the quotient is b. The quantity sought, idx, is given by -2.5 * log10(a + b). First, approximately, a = 0.96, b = 1.04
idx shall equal -0.75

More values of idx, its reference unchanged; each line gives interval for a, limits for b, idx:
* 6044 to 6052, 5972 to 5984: -0.73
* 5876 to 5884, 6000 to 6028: -0.68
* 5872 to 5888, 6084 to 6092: -0.70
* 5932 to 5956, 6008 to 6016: -0.70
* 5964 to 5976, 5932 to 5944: -0.73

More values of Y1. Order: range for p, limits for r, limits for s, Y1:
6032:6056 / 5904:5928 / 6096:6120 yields 5.79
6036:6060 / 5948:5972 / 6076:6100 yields 6.08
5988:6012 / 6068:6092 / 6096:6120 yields 5.64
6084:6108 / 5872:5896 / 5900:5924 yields 6.48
